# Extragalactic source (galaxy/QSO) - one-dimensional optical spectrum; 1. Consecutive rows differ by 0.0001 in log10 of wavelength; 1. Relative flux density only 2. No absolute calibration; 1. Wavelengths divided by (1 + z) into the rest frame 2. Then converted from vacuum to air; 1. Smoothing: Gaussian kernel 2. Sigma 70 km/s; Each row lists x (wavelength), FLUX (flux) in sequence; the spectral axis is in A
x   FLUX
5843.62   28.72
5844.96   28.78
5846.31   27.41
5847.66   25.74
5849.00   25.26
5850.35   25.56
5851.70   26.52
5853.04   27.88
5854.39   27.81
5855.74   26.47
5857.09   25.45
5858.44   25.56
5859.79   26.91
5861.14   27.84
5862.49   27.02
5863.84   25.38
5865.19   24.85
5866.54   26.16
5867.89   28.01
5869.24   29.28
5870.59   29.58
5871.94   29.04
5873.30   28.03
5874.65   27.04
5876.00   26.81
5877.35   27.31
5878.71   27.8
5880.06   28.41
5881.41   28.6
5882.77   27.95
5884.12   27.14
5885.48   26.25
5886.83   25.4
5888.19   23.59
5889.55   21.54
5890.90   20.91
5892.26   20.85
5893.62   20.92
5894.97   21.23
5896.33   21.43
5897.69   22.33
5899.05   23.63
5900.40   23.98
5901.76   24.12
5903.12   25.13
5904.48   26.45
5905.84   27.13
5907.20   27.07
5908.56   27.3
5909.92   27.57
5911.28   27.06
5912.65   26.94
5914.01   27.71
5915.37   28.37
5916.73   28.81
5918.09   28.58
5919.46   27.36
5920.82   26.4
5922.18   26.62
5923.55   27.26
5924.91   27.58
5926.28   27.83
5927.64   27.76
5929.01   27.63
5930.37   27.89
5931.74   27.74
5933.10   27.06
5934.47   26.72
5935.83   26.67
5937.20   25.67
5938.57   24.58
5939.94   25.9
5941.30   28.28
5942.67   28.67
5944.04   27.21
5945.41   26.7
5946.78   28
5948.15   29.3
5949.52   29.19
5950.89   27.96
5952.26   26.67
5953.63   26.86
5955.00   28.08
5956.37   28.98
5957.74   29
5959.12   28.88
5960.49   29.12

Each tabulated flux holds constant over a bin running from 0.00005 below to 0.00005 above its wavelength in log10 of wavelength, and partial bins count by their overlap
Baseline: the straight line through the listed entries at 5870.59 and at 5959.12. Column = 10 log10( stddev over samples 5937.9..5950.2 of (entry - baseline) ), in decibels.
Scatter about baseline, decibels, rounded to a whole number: 2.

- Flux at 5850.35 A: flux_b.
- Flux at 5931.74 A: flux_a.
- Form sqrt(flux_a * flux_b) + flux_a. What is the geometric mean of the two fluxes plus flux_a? 54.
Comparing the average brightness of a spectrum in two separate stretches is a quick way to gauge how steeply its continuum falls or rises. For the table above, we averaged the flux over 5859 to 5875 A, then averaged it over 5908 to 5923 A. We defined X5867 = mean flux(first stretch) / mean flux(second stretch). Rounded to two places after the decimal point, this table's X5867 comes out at 1.00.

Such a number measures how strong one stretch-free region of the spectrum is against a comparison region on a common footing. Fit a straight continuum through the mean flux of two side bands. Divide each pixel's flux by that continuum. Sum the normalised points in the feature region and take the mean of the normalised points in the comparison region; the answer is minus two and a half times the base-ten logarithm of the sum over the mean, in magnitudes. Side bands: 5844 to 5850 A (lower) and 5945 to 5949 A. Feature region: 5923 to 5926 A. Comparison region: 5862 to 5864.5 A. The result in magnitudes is -0.77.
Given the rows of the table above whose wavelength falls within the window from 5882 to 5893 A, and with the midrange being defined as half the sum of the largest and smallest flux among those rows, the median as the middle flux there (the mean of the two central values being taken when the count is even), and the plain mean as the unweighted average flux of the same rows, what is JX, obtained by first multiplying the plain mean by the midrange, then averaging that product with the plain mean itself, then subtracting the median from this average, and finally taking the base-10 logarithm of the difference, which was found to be 2.452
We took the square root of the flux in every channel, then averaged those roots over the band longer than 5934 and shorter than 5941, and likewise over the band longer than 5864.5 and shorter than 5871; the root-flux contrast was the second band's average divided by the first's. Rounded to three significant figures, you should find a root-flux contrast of 1.03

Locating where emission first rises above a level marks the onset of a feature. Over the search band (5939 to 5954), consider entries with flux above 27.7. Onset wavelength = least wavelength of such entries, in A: 5941.30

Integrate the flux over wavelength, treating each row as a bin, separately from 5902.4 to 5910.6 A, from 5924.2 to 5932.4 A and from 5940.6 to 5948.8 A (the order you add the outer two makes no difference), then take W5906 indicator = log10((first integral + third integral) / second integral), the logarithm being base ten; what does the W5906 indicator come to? 0.296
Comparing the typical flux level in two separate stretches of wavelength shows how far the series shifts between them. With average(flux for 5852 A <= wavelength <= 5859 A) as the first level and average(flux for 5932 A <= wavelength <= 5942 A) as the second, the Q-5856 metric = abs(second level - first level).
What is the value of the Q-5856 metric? 0.2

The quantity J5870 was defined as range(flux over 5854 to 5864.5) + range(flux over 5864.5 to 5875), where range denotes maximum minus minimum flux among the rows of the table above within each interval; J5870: 7.2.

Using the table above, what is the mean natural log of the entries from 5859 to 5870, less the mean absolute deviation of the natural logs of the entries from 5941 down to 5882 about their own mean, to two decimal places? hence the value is 3.21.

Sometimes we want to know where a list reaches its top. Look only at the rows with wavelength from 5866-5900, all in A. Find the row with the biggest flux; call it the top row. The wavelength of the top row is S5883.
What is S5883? 5870.59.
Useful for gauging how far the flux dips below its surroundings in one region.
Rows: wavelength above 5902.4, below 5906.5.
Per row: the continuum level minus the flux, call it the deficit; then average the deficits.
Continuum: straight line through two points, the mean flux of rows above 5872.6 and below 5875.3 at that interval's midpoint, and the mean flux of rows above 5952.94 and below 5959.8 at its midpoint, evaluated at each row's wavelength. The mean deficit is 1.6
